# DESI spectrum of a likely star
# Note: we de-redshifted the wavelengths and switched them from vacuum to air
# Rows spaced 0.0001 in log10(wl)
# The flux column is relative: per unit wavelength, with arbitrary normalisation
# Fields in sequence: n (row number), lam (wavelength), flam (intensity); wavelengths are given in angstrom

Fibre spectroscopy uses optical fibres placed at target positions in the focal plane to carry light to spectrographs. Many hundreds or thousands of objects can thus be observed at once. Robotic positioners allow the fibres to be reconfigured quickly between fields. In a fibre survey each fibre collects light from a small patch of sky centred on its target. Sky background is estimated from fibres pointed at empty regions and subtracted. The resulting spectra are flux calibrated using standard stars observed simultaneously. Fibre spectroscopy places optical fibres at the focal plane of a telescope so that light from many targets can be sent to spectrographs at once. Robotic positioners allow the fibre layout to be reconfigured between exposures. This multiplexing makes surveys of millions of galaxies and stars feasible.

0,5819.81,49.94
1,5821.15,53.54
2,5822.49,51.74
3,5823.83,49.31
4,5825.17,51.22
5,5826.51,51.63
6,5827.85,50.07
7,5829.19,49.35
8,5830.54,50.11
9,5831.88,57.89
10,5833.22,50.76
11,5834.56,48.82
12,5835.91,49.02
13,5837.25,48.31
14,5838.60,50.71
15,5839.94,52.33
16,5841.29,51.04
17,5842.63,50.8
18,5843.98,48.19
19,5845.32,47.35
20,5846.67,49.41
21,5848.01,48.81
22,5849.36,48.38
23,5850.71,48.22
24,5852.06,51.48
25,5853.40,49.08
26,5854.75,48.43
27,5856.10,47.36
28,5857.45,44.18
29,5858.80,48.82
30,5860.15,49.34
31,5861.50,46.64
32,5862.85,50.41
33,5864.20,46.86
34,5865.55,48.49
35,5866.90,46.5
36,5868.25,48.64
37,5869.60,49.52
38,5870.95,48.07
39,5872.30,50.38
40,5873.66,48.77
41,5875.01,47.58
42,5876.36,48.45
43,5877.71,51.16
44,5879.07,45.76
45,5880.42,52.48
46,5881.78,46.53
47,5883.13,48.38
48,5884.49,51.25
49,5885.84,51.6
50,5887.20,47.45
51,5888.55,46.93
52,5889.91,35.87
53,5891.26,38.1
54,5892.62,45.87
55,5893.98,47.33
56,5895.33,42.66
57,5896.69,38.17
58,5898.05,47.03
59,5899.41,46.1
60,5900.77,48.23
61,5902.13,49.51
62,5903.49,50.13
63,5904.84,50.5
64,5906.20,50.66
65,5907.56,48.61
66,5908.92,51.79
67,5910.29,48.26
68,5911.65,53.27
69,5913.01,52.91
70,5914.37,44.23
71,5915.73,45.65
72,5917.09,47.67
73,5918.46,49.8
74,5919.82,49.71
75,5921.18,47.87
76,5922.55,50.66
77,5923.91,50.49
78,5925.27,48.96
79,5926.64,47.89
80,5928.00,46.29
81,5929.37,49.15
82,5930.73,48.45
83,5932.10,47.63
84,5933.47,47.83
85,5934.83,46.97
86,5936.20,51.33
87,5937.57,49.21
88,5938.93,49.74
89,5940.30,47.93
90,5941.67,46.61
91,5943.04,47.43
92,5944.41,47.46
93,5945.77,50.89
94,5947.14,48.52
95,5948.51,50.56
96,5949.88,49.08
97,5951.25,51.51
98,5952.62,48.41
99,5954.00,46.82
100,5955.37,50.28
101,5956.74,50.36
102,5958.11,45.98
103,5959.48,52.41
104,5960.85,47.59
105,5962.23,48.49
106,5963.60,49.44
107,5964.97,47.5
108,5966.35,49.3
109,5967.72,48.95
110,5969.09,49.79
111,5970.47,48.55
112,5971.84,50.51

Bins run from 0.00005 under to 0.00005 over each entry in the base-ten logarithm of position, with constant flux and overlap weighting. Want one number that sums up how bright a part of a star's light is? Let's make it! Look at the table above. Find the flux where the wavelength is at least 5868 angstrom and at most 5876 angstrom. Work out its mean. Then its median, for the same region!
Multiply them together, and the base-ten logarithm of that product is 3.376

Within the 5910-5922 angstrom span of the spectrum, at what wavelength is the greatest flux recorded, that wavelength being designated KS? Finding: 5911.65 angstrom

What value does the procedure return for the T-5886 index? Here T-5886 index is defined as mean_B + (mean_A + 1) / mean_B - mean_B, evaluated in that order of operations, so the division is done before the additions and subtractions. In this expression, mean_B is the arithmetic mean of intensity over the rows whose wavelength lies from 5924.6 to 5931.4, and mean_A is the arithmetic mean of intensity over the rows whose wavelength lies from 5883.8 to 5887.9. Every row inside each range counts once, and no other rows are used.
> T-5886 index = 1.06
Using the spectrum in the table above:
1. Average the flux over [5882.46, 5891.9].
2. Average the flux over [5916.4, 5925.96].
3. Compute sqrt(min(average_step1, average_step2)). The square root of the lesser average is 6.8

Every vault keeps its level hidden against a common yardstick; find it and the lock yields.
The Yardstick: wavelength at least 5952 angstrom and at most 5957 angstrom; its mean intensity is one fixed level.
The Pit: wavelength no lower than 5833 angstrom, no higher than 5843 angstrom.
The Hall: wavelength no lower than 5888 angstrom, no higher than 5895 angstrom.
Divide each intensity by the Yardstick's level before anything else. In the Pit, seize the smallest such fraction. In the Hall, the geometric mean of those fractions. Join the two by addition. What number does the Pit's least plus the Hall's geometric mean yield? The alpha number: 1.86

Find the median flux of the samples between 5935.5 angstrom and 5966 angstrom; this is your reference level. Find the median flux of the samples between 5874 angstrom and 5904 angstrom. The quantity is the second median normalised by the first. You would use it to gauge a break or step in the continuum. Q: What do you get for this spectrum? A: 0.97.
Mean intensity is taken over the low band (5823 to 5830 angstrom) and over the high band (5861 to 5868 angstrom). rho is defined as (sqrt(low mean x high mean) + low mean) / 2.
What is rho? 49.7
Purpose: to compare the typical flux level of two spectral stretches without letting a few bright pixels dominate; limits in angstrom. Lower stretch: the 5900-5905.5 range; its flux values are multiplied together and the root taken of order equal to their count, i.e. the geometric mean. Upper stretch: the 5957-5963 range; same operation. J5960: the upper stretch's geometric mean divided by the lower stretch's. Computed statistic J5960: 0.98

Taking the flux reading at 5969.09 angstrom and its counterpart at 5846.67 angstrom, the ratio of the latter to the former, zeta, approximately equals 0.99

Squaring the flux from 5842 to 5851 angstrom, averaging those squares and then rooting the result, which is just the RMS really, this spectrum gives 48.7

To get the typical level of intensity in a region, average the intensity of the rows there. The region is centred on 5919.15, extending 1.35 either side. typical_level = 49.8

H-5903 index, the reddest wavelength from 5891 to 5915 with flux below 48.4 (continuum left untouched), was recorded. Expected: 5914.37 angstrom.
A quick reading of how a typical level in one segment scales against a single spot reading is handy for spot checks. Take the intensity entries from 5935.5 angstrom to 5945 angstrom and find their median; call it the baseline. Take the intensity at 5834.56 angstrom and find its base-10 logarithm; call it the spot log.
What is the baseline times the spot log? 80.9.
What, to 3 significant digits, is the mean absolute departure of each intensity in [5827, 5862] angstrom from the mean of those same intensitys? 1.57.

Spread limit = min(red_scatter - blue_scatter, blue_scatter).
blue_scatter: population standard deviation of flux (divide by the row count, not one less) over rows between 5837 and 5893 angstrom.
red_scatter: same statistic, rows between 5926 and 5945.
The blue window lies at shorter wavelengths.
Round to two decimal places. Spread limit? -1.82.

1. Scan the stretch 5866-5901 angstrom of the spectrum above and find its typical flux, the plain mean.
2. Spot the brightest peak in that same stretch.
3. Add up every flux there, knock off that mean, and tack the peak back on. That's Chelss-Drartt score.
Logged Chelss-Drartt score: 1224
